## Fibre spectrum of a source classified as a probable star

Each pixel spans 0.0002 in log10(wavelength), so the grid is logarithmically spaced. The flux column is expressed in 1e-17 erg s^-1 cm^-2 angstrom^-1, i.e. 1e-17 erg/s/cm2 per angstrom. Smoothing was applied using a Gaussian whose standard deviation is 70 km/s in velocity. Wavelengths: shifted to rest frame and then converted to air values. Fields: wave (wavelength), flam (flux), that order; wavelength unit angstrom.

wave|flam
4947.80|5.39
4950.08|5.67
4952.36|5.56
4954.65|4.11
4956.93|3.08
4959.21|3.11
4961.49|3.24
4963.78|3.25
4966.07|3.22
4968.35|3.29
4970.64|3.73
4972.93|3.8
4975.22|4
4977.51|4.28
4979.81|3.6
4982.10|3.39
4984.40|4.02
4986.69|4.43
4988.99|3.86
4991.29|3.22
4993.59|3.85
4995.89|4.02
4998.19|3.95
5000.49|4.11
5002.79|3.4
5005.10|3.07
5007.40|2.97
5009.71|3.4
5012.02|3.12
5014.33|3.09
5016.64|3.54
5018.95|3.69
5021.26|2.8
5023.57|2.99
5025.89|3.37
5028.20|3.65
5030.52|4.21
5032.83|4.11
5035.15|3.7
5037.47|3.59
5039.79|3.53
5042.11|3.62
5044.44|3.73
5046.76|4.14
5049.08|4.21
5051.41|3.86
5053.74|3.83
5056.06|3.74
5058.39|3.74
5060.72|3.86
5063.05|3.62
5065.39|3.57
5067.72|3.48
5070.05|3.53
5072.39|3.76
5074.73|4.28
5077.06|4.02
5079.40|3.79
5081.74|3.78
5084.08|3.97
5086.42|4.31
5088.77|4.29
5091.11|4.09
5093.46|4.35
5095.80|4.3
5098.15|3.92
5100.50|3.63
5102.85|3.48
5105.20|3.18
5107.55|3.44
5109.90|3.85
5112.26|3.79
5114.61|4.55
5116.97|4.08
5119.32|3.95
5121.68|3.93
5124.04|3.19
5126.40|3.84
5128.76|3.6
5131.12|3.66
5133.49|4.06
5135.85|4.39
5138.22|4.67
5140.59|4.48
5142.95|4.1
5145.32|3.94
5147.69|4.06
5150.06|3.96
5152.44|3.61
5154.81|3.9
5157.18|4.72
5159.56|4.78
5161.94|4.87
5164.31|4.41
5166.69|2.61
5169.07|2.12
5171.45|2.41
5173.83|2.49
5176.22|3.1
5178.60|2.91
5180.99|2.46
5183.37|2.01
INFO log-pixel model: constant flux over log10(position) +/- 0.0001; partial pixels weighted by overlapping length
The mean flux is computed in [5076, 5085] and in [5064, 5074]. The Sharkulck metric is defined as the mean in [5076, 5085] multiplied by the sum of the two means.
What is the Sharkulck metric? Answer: 29.1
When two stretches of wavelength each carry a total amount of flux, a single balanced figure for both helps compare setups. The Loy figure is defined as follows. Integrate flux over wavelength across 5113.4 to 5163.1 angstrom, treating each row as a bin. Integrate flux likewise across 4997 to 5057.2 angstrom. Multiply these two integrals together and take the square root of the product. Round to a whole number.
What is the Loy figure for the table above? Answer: 210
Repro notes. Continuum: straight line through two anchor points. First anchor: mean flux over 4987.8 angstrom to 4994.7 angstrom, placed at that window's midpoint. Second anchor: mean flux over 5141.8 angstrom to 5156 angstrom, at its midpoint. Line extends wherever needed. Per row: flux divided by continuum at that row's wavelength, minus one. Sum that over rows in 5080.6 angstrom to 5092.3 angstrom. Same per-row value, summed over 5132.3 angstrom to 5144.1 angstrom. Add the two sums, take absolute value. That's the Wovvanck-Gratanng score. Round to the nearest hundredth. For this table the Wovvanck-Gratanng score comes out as 0.91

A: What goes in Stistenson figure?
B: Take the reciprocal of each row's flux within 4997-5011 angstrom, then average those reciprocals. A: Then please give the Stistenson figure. 0.291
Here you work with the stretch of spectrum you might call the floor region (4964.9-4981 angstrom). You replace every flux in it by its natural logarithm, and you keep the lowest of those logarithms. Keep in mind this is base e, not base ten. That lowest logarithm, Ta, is 1.17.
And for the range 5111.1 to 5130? 1.16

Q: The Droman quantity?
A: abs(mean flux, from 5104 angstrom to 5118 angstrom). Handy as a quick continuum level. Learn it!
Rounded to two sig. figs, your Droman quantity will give 3.8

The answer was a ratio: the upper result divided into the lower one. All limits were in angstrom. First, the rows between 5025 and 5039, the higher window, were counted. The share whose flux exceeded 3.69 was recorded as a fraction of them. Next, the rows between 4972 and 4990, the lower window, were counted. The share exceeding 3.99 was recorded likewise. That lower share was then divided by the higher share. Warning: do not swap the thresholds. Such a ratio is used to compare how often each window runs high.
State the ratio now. 1.0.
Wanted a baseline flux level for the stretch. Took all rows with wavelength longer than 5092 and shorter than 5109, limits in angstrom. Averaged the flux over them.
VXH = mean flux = 3.76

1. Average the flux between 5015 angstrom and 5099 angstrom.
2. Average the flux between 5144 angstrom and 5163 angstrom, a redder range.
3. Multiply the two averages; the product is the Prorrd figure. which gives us 16.1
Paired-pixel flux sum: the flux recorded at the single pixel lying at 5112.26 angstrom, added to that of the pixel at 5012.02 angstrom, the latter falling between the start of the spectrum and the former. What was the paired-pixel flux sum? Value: 6.9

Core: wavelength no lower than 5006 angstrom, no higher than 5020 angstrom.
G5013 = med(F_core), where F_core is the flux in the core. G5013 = 3.26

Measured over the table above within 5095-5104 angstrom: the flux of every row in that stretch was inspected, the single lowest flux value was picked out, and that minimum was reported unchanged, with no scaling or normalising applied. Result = 3.48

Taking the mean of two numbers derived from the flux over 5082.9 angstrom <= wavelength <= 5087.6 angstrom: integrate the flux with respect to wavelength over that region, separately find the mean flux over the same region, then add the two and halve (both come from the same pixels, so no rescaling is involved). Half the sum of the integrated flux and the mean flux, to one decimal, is 11.8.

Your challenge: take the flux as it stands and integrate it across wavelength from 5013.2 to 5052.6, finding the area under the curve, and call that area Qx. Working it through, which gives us 143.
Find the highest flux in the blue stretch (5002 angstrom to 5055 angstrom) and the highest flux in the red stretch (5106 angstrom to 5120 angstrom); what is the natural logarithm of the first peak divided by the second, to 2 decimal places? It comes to -0.08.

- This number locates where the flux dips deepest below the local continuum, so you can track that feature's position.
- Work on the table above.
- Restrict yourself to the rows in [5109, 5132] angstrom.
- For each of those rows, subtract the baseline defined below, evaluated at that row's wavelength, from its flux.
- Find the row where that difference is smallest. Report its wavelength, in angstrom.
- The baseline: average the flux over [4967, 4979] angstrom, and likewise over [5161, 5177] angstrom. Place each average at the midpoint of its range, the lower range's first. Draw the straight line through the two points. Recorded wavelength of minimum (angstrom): 5124.04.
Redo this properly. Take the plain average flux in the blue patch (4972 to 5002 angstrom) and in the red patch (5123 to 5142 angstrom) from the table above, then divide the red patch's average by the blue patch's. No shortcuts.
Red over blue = 1.03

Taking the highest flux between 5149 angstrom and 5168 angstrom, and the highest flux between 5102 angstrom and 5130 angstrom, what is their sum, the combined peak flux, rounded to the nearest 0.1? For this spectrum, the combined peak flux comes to 9.4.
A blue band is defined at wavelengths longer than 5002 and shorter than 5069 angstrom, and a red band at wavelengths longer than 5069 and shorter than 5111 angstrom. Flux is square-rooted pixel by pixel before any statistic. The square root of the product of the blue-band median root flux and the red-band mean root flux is 1.94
